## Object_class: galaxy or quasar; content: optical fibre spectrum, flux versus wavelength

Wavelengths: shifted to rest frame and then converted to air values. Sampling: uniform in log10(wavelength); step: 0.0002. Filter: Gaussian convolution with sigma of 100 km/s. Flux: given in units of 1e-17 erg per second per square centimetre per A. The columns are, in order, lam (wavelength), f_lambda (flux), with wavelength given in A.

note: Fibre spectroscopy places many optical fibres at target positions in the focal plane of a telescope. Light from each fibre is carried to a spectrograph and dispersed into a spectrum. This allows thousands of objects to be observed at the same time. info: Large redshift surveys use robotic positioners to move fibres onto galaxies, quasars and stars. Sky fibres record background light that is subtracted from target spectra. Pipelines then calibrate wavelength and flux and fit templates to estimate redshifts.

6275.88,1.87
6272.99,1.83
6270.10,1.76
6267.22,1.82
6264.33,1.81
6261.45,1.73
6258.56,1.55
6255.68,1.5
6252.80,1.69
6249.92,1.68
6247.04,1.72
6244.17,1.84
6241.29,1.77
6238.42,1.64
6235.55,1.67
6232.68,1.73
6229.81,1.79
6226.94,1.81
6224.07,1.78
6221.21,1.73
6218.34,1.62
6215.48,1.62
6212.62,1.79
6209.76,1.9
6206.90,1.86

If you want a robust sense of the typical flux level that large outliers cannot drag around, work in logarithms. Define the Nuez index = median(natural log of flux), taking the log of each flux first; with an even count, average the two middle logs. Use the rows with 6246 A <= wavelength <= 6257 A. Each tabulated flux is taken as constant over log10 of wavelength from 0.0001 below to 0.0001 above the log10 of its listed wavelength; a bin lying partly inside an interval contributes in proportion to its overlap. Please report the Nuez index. 0.52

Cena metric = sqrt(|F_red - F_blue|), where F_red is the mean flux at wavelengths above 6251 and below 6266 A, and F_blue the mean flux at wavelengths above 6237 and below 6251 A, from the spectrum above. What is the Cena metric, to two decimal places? 0.27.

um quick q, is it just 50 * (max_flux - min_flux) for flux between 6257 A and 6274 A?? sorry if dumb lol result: 14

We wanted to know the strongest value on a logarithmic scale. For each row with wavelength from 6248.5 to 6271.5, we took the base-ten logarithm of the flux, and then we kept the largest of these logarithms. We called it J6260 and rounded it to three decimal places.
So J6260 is 0.260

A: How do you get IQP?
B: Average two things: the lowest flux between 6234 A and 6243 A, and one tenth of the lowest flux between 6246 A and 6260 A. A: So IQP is 0.895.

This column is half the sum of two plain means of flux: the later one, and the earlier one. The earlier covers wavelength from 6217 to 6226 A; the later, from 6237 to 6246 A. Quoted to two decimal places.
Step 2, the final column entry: 1.73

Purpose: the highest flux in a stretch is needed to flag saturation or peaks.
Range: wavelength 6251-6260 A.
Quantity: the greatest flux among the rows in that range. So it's 1.69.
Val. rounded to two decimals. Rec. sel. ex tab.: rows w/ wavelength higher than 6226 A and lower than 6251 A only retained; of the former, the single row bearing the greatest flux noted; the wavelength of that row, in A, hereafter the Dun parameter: 6244.17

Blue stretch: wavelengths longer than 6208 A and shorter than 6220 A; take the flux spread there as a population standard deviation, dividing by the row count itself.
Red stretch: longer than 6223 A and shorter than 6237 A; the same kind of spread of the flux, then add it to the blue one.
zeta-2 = 0.169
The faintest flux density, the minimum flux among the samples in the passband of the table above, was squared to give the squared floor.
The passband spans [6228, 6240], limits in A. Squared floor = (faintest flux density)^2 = 2.69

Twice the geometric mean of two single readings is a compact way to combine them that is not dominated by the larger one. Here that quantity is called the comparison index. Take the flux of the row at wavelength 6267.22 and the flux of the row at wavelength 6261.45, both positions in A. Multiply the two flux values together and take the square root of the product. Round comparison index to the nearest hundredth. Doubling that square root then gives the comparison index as 3.55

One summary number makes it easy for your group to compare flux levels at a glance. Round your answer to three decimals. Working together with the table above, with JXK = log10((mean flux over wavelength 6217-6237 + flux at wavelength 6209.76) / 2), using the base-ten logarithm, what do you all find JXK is 0.259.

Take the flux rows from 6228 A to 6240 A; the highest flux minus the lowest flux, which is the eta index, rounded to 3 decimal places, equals 0.150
